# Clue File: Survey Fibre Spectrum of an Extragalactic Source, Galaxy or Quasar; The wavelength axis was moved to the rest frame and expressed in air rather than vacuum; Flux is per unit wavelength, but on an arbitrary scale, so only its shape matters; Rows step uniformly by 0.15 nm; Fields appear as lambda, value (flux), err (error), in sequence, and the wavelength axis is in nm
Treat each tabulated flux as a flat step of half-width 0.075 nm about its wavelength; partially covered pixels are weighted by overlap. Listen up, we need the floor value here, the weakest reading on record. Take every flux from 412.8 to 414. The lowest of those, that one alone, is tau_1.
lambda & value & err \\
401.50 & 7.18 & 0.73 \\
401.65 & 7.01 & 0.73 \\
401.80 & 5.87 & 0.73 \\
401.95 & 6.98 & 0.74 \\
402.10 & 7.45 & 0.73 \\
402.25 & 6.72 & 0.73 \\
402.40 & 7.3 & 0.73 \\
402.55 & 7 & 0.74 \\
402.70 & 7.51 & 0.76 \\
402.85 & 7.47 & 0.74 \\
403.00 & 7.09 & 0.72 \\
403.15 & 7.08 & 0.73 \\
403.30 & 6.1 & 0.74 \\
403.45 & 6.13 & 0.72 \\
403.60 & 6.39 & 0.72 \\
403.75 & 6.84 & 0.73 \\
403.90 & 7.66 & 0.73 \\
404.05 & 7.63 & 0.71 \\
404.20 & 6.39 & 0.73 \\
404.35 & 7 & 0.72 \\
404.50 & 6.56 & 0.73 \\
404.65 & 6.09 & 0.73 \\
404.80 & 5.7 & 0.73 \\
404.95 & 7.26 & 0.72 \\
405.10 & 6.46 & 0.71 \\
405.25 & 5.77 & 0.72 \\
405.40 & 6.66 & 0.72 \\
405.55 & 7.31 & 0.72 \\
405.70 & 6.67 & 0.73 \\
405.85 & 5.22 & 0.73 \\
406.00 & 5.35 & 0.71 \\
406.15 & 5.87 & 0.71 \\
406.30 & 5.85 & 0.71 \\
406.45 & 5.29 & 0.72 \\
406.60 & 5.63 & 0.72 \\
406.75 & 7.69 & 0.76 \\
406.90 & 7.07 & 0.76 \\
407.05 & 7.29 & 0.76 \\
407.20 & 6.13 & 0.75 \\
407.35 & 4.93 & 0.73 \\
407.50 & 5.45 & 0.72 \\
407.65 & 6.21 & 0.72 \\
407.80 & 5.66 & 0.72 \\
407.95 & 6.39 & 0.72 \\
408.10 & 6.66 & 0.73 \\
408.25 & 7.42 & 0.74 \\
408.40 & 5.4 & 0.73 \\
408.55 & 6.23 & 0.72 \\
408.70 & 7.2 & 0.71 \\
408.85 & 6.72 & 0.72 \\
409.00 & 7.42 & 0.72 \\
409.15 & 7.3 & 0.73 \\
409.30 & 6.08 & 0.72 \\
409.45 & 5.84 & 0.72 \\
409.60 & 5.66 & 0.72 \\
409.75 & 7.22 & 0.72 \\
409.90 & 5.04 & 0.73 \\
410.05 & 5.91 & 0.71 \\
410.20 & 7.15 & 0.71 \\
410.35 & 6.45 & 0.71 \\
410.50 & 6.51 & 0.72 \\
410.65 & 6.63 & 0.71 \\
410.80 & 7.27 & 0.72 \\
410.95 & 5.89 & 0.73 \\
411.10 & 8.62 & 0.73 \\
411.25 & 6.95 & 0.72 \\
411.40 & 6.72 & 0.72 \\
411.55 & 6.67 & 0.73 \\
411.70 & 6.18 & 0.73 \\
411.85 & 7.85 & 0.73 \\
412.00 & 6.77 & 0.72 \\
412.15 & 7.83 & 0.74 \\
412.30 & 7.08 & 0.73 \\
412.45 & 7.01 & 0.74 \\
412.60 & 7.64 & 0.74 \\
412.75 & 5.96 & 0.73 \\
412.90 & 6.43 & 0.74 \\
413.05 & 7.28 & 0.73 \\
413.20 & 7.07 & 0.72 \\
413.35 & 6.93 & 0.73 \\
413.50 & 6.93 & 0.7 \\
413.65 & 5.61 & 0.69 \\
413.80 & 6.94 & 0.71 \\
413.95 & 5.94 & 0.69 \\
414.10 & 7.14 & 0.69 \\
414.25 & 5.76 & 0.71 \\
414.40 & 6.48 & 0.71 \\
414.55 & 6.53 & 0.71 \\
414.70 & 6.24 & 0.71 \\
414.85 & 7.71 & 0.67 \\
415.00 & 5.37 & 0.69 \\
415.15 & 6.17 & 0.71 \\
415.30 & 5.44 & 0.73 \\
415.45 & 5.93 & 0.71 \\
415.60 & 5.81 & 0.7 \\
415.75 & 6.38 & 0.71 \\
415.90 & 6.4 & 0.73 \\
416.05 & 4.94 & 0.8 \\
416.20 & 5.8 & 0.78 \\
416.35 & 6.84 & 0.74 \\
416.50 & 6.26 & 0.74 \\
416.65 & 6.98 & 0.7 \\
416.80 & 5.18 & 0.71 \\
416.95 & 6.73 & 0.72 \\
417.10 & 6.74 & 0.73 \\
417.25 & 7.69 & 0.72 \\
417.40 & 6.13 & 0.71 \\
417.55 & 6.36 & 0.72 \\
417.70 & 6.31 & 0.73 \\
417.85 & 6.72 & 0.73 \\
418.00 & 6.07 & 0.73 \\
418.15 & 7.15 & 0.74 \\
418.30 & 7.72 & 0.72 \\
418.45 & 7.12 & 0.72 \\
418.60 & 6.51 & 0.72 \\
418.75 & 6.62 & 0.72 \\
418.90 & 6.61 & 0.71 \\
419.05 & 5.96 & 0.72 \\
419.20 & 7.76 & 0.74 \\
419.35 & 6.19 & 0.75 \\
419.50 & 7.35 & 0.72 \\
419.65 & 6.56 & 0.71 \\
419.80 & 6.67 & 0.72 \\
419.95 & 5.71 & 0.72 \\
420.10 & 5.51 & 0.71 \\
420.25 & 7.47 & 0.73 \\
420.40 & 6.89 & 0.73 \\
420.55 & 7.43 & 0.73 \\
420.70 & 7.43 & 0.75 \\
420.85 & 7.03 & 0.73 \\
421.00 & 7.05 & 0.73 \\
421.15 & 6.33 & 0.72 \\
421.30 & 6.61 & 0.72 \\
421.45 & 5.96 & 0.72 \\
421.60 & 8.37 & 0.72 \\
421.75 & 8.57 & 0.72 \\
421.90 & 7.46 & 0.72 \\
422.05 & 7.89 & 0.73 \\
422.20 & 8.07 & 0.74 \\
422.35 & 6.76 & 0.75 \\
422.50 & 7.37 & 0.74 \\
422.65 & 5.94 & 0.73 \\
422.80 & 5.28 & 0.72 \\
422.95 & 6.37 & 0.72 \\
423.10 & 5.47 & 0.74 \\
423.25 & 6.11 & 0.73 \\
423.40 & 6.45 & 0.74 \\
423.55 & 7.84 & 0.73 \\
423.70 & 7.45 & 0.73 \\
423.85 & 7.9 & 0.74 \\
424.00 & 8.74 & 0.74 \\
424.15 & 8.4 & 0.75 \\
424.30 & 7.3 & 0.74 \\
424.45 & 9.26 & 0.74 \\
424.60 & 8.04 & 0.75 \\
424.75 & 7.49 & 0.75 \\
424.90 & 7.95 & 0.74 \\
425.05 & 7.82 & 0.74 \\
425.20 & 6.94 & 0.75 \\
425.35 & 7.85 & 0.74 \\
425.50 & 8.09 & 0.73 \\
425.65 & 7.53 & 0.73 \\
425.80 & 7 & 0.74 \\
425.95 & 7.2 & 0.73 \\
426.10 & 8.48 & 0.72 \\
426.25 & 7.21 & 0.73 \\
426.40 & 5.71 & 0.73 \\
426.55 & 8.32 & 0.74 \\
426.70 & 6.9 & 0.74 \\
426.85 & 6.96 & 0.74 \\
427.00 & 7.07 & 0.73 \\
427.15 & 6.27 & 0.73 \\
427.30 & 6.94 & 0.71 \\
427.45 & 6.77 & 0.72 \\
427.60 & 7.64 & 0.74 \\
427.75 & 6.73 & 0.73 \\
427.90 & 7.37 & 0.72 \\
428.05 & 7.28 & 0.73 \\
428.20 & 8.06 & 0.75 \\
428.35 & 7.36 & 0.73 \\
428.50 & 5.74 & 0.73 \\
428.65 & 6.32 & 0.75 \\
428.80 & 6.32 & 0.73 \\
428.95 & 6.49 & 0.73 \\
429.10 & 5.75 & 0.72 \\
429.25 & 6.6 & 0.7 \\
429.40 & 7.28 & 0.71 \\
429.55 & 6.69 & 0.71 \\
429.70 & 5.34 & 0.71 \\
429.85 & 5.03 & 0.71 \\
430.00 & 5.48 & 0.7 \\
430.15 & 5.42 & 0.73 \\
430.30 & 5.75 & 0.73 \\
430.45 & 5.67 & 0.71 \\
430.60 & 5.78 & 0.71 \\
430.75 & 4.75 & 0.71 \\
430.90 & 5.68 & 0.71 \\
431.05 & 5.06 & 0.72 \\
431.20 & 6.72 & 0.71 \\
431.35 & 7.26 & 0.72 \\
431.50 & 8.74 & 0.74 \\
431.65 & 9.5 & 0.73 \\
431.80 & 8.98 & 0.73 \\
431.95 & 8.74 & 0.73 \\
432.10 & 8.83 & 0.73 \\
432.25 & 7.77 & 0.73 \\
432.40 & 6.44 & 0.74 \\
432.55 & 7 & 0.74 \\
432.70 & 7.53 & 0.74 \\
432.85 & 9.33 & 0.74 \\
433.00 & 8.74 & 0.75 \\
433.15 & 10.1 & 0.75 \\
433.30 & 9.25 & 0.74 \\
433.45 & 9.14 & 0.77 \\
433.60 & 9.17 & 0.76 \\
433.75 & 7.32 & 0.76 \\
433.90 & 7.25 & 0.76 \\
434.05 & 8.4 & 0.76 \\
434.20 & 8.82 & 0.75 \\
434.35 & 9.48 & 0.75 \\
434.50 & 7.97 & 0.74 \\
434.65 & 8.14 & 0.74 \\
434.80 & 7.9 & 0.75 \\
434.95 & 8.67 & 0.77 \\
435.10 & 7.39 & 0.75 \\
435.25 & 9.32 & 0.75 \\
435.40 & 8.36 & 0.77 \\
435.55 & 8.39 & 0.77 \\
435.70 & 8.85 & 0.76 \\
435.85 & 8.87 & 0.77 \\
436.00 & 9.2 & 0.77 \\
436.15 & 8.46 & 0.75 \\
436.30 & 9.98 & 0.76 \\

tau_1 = 5.61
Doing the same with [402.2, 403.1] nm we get 6.72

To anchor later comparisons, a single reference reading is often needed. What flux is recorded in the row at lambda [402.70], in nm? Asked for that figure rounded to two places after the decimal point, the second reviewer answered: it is 7.51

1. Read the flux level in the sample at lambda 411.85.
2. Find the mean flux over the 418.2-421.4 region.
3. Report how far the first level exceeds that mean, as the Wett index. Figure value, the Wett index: 1.1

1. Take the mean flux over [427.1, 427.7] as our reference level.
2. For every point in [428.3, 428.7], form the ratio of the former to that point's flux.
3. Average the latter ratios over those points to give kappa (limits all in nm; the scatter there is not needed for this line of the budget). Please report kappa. 1.1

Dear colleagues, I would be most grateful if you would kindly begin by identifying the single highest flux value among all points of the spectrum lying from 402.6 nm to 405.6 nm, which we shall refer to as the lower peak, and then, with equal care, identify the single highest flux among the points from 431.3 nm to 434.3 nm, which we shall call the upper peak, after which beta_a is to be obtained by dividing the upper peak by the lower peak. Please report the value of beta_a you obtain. 1.32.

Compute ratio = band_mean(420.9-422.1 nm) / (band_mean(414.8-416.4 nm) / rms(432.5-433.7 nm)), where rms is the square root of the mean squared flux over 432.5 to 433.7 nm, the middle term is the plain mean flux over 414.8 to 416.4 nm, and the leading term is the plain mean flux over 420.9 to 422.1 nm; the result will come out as 10.6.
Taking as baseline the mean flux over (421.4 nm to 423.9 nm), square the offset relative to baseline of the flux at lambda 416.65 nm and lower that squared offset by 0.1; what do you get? -0.10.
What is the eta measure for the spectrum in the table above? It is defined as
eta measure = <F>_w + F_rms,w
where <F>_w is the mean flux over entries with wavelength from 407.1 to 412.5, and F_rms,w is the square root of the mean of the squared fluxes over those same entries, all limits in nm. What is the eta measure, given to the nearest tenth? 13.2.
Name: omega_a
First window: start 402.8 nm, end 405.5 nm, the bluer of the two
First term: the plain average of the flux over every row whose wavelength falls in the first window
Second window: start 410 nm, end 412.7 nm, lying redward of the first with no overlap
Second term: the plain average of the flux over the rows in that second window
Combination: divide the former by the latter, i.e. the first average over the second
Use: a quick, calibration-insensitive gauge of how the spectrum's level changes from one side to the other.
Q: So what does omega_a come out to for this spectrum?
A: 0.96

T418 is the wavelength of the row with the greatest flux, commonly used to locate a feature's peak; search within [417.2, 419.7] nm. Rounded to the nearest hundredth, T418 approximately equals 419.20 nm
